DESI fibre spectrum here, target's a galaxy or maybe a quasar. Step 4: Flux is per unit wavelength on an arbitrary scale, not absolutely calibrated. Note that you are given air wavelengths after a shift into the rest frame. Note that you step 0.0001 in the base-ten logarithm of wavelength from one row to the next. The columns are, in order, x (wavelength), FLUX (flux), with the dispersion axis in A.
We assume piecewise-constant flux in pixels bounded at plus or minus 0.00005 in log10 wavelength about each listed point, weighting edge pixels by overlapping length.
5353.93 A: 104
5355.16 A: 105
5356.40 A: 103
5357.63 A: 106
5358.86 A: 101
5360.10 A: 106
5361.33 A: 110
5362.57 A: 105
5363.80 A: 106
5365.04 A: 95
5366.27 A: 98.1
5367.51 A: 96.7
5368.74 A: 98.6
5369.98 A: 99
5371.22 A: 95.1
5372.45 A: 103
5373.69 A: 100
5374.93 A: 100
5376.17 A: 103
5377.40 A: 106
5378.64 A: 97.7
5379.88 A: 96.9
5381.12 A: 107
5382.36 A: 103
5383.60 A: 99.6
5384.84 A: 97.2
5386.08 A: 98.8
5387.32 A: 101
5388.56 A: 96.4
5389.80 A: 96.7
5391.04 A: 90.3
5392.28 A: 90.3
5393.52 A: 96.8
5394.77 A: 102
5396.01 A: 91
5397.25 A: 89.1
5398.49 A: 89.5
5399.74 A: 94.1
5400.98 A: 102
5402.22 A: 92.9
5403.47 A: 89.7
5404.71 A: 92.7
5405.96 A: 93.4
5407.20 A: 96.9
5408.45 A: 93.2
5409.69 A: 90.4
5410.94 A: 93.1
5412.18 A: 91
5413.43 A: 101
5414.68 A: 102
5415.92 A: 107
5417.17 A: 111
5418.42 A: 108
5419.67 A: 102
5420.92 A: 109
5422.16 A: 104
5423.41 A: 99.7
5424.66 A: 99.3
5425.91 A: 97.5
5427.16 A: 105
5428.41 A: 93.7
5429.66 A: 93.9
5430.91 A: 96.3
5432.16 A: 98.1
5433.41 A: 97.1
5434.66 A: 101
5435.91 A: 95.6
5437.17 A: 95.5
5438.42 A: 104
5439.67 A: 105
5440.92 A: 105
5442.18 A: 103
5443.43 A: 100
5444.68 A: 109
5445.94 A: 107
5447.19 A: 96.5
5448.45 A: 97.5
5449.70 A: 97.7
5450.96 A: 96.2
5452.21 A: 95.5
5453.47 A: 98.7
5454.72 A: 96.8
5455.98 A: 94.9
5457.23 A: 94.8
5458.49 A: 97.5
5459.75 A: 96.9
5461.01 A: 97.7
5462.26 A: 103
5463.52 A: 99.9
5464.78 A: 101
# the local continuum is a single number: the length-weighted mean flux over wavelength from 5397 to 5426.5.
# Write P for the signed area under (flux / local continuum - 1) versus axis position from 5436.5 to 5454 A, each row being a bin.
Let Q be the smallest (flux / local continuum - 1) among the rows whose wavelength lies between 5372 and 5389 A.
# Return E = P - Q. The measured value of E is 0.5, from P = 0.50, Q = -0.02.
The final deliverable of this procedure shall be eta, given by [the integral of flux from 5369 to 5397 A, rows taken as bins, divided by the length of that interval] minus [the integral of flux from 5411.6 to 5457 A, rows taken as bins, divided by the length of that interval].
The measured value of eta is -1.8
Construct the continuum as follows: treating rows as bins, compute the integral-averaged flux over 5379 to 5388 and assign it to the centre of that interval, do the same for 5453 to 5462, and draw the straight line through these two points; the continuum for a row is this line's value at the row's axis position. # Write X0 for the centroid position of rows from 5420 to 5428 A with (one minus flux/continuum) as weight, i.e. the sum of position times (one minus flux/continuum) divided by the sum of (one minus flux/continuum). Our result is 5423.0 A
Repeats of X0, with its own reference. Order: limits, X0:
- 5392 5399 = 5395.9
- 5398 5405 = 5401.7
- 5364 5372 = 5367.9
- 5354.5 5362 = 5359.1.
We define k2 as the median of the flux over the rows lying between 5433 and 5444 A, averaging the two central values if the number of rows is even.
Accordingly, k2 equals 101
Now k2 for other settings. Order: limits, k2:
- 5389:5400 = 91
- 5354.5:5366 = 105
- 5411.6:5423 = 104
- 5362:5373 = 99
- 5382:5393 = 97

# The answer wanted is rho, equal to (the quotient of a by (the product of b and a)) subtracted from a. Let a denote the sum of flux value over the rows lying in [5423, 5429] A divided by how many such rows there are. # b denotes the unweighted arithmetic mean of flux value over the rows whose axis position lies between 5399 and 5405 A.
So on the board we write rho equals 99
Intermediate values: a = 99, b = 94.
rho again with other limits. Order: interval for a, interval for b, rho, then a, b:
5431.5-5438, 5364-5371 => 97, 97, 97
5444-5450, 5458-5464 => 102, 102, 99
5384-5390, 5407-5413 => 98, 98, 93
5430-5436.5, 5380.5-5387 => 98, 98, 101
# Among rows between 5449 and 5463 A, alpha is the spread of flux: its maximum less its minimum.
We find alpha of 8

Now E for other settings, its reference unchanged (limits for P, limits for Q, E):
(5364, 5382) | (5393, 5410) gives 0.4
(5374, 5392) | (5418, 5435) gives 0.3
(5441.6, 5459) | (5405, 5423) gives 0.2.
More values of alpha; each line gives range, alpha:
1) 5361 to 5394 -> 20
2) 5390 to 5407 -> 13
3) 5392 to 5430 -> 22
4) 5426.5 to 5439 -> 11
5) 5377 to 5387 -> 10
